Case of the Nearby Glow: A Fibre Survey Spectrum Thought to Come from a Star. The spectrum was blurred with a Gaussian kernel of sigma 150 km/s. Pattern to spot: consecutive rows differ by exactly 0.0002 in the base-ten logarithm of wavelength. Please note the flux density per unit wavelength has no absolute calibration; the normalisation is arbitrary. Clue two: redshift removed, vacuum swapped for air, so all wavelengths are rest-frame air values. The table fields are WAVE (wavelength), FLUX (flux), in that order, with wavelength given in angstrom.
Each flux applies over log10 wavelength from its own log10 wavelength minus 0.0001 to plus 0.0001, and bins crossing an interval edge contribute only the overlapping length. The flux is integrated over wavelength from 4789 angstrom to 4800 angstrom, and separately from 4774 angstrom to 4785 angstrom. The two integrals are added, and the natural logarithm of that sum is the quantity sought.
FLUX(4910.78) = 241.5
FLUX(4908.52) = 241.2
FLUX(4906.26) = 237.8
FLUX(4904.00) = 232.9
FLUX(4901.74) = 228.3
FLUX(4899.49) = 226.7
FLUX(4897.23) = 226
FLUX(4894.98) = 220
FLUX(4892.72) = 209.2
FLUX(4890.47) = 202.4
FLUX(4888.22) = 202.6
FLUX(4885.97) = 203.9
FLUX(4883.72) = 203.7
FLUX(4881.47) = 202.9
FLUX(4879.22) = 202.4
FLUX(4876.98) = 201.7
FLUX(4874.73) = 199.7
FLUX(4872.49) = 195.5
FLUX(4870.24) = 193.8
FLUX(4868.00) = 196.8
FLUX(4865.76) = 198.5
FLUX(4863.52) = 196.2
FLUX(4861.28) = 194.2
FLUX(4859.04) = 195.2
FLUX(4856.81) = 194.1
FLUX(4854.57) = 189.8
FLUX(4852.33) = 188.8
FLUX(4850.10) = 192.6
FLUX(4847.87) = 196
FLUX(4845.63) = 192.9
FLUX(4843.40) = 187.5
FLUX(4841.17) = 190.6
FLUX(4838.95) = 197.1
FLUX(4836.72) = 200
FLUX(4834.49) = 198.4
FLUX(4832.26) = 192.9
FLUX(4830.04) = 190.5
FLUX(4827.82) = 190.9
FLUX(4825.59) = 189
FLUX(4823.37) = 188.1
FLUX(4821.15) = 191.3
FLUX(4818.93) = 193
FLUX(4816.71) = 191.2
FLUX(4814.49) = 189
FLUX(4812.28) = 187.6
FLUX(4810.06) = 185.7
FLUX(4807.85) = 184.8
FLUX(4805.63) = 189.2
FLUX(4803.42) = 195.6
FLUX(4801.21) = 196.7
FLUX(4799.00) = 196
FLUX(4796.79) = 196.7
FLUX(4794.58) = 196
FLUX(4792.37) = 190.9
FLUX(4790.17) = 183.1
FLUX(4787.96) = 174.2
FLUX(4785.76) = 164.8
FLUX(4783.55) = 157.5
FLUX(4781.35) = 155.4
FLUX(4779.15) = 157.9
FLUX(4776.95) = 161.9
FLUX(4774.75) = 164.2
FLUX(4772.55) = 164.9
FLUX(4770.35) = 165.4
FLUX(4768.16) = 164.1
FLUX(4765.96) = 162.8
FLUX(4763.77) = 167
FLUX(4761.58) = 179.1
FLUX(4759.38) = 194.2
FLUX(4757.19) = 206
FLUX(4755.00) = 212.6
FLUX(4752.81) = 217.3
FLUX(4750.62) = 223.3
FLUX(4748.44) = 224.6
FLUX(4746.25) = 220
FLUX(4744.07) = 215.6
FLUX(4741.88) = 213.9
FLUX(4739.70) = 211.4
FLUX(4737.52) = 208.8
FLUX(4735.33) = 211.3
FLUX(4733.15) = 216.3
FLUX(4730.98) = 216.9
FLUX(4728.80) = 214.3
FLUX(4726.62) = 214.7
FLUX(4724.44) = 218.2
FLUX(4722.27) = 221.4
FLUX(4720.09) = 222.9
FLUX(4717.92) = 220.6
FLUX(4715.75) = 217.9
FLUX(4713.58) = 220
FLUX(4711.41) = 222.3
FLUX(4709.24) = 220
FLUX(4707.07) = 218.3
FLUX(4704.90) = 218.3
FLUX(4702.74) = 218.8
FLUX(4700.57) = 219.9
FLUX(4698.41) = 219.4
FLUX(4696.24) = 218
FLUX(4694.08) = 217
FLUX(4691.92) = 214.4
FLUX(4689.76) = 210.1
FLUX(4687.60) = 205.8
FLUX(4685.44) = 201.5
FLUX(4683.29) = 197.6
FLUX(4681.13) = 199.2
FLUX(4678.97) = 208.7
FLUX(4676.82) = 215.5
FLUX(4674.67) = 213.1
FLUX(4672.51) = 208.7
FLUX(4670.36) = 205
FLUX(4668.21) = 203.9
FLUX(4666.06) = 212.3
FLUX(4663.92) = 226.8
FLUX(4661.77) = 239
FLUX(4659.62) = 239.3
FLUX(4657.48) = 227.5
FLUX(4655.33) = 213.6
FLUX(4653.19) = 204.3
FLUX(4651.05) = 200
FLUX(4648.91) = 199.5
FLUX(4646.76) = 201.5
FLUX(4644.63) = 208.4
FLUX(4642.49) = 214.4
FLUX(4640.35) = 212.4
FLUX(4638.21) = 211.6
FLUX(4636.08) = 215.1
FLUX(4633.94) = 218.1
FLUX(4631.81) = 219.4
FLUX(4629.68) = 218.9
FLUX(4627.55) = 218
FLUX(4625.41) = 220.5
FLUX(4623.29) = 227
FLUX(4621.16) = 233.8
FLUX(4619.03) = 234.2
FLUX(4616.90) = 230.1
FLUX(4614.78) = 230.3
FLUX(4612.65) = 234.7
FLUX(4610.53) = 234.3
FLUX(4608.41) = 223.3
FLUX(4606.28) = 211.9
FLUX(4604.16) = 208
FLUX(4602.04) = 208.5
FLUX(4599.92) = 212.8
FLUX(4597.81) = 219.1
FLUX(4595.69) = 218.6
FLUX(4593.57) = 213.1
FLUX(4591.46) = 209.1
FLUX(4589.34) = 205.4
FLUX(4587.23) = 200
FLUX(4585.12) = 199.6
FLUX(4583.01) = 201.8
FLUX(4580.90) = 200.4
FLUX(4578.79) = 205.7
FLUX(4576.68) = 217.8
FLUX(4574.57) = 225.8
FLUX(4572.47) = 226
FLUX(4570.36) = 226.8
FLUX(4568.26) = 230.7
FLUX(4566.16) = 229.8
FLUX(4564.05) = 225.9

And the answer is 8.26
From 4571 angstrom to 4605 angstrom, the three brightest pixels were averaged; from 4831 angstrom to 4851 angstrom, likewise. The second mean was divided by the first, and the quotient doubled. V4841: 1.78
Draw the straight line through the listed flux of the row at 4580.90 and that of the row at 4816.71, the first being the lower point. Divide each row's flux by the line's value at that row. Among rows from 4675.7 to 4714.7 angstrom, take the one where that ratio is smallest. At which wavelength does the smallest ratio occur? 4683.29 angstrom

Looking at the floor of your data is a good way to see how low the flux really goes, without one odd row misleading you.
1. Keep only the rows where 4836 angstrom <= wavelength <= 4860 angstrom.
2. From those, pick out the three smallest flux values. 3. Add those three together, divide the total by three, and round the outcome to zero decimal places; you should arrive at 189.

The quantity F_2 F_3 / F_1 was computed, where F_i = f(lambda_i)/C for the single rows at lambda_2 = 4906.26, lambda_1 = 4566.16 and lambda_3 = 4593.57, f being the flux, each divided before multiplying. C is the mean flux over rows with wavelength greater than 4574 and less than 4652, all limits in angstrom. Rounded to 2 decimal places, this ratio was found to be 1.02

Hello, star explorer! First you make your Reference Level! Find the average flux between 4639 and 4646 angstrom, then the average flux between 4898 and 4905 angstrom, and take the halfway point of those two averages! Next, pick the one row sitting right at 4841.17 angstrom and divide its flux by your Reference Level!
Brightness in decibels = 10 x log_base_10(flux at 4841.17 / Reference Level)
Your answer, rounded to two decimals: -0.63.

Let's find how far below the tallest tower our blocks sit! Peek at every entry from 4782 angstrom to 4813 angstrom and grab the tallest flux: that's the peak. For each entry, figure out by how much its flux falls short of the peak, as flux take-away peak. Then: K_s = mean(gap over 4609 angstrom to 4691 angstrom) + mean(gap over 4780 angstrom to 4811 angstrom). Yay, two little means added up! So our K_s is 6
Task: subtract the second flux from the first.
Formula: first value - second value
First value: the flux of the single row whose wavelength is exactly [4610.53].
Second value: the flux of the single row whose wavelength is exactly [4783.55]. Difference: 77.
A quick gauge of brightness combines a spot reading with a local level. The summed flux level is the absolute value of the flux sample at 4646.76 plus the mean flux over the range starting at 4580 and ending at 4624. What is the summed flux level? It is 418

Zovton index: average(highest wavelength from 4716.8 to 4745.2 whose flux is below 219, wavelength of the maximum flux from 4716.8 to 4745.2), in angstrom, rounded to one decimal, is 4732.1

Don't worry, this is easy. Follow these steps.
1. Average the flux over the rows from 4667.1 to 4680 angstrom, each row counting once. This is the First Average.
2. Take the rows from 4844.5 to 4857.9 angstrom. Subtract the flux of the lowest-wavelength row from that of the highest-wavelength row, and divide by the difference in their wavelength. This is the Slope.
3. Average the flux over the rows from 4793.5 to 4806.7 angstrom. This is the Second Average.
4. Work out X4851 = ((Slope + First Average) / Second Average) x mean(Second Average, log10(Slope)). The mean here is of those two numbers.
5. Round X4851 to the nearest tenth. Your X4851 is 104.1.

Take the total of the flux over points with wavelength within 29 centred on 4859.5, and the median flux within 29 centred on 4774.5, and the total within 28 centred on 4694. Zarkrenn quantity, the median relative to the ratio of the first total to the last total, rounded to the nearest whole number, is 179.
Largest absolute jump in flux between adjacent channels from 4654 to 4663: 14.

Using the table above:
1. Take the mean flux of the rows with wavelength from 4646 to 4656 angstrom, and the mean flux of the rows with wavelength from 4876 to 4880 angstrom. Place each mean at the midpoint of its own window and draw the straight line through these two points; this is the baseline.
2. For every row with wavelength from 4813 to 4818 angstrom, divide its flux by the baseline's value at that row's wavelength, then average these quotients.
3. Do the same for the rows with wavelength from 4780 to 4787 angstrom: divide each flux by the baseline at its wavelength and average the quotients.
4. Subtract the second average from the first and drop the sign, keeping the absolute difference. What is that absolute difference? 0.15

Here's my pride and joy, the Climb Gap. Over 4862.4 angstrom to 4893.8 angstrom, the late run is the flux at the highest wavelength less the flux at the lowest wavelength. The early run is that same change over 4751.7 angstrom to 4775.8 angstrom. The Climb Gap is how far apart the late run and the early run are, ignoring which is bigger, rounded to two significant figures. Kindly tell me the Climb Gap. 66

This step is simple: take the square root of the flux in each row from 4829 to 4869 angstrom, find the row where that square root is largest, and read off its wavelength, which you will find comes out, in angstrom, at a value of 4836.72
